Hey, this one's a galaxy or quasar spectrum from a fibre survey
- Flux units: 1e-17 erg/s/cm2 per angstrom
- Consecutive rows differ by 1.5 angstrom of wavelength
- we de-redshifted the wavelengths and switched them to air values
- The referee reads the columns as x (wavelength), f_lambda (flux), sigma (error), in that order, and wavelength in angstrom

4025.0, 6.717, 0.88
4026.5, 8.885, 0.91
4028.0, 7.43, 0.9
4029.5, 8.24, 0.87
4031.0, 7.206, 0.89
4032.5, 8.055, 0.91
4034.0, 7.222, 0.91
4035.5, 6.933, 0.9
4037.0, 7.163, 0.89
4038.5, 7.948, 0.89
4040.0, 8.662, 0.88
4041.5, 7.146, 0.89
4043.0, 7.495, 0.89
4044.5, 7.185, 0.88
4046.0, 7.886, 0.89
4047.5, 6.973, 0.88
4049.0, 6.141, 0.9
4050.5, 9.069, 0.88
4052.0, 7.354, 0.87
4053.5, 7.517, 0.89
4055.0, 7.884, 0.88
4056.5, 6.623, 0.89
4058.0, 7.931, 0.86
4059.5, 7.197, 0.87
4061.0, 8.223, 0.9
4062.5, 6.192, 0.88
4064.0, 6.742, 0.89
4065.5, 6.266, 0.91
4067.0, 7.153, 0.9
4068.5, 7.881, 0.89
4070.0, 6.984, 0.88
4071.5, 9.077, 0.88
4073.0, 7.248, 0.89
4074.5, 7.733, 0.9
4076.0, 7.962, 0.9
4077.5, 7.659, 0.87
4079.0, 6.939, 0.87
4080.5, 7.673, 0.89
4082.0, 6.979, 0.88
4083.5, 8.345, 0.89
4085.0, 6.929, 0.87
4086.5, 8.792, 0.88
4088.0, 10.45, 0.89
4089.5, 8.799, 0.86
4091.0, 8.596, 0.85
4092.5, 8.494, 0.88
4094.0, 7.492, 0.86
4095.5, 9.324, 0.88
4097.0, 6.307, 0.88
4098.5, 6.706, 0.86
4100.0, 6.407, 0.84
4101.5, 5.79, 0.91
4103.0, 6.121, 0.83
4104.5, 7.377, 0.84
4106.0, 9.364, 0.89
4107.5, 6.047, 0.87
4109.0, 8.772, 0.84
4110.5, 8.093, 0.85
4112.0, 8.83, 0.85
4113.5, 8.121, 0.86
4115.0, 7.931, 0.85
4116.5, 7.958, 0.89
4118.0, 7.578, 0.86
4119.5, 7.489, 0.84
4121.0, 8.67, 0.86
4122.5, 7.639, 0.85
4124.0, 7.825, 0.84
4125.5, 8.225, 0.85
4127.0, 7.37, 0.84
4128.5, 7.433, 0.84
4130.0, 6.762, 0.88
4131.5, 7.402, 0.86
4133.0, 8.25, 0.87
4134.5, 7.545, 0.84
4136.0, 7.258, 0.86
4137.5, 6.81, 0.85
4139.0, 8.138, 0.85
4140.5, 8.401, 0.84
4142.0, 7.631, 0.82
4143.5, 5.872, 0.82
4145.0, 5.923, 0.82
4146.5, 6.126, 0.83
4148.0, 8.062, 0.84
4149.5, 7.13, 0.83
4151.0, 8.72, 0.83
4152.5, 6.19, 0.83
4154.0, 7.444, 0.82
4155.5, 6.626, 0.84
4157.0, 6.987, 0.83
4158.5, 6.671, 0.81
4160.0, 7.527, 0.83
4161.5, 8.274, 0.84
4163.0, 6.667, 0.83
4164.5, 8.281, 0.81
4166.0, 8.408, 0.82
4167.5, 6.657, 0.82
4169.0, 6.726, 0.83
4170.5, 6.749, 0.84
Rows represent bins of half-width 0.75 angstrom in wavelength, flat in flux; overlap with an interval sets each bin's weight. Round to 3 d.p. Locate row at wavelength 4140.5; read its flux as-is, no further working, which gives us 8.401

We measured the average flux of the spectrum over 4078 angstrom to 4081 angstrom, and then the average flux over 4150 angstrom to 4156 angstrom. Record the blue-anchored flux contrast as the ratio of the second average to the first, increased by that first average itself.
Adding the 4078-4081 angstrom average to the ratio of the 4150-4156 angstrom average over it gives 8.30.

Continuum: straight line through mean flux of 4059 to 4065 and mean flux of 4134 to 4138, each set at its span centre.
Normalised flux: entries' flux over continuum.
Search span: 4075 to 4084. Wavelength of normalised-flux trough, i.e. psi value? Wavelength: 4079.0 angstrom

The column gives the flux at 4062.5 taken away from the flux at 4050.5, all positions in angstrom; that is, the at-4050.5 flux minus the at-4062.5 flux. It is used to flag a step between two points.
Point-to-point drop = 2.9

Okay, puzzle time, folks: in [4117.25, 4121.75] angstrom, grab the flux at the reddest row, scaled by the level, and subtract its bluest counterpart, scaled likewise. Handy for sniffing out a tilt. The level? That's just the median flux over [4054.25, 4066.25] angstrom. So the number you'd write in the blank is 0.16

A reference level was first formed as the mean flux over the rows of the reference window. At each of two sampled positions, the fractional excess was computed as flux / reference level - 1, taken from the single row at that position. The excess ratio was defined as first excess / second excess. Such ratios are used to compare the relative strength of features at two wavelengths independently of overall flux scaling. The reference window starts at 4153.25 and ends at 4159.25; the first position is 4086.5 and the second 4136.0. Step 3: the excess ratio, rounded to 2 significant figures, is 5.7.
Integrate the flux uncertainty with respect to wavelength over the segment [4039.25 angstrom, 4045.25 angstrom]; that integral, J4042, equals 5.31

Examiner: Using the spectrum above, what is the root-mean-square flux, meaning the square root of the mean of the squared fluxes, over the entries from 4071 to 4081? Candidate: 7.78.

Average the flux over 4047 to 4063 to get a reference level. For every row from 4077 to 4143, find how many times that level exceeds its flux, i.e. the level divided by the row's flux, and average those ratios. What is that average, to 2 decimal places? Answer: 0.97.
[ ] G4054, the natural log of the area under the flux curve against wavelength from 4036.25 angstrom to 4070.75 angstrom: 5.54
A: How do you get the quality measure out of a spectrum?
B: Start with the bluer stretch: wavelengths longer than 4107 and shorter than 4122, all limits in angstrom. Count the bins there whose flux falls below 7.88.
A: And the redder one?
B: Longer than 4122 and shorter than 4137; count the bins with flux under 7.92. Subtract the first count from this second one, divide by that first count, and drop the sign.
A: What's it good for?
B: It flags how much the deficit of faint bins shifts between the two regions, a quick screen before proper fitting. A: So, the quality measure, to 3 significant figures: 1.67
